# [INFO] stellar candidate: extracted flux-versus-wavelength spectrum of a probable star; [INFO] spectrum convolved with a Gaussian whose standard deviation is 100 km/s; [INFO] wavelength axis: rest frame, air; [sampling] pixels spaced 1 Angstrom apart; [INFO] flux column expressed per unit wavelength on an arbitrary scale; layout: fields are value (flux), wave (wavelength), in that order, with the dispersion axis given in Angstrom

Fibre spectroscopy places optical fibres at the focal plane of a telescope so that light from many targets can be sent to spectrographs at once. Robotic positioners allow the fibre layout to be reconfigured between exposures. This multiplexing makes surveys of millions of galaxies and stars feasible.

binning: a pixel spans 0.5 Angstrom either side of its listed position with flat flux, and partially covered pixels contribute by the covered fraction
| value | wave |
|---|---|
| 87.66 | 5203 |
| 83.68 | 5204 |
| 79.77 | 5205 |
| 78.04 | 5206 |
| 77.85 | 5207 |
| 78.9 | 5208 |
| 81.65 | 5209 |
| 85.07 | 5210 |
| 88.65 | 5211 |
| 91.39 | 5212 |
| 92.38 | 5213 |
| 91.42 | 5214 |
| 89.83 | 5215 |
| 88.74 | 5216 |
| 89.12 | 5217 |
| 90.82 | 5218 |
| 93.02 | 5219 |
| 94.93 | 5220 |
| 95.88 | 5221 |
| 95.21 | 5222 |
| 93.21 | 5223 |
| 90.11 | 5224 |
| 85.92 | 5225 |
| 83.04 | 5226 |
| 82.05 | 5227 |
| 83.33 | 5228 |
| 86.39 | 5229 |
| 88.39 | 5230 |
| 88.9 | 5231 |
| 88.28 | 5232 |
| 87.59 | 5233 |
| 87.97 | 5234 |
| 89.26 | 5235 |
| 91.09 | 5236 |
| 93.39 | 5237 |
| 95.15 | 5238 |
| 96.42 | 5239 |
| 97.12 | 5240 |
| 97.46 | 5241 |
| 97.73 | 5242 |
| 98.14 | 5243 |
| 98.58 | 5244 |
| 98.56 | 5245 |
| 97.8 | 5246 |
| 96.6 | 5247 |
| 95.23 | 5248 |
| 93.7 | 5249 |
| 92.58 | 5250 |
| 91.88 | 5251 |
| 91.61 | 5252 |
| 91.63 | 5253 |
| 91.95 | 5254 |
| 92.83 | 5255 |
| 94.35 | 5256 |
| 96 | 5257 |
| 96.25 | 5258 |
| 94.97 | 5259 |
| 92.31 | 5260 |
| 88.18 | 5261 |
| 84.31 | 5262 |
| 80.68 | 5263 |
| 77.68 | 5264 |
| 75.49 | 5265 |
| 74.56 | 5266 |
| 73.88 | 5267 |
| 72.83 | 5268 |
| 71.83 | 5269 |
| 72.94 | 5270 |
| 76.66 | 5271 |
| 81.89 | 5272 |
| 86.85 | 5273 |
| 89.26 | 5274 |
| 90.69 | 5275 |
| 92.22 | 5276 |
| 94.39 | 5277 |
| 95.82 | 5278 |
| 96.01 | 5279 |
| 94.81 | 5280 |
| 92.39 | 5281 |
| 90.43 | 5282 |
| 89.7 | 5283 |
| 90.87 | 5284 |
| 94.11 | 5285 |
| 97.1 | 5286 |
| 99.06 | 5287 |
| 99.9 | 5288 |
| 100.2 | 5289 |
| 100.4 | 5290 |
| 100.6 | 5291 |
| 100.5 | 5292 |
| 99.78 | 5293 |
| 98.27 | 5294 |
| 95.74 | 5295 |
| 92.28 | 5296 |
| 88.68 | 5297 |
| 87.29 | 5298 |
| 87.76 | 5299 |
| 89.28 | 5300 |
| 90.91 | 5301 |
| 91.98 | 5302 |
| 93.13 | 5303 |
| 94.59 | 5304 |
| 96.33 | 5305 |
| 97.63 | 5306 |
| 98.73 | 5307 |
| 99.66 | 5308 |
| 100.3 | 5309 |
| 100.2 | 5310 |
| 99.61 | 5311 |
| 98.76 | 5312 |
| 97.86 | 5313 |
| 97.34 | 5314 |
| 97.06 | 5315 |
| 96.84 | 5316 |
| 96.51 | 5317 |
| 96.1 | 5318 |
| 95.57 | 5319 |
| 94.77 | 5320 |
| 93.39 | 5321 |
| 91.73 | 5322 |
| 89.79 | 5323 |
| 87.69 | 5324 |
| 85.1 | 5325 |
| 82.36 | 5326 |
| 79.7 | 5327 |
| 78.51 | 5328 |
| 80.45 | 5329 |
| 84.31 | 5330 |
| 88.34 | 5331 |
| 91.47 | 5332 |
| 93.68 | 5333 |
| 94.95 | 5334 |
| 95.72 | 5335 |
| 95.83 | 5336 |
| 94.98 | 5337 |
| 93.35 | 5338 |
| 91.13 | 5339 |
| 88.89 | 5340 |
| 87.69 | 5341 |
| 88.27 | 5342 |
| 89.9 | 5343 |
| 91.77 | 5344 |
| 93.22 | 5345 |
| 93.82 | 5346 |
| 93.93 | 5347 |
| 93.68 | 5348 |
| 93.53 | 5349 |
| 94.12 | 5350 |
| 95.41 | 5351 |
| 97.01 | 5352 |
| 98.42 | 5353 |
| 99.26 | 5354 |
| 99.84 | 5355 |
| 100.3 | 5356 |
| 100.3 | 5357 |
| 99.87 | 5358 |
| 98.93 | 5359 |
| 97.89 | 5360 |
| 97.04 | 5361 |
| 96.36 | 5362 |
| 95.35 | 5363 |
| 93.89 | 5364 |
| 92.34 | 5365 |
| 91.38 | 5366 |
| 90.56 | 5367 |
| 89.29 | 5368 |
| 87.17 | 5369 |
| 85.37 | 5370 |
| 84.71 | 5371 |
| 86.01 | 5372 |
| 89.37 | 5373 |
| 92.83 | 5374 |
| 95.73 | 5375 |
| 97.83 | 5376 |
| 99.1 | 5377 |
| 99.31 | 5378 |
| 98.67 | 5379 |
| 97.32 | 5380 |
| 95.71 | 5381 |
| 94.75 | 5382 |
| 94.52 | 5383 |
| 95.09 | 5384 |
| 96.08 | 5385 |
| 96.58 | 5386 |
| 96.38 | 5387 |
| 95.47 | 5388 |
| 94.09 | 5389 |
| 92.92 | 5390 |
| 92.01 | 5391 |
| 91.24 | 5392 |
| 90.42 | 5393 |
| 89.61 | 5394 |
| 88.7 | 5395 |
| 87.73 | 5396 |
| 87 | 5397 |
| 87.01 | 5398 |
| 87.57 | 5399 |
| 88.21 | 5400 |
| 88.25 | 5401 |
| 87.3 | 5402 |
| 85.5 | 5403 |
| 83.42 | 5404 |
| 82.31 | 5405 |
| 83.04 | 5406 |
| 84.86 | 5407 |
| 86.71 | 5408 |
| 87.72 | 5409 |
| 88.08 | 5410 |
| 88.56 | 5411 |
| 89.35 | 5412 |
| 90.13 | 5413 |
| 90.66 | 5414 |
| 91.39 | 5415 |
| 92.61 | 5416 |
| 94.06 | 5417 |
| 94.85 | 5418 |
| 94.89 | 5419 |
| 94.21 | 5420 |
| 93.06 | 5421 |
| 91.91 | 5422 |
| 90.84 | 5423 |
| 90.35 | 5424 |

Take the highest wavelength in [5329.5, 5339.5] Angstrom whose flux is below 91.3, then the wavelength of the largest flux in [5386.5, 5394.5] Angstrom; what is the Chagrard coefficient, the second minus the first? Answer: 48 Angstrom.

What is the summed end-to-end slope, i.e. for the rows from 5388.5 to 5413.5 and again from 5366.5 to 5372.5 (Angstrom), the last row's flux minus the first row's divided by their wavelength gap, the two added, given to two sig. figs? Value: -1.1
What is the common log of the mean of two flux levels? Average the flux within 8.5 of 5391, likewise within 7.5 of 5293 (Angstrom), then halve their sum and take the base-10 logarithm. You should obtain 1.972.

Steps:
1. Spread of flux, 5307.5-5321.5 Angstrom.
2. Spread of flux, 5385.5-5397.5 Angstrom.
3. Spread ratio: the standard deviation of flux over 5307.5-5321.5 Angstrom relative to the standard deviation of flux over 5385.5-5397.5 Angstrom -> 0.64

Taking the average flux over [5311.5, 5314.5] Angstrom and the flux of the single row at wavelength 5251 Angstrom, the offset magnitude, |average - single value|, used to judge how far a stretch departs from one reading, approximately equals 6.1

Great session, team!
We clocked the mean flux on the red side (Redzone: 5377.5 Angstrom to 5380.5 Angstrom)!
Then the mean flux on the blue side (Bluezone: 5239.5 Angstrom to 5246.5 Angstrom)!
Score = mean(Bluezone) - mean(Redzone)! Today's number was -1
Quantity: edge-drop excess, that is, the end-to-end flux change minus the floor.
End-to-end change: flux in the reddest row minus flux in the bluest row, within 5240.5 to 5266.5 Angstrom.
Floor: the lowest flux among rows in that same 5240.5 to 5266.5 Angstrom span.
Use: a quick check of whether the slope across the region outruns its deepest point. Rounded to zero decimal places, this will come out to -97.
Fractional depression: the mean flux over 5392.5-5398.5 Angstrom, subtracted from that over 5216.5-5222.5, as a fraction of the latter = 0.051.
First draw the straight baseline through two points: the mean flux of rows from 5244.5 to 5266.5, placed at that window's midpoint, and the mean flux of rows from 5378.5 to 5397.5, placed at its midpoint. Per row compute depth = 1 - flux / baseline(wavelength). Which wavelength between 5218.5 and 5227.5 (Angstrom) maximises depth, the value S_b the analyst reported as 5227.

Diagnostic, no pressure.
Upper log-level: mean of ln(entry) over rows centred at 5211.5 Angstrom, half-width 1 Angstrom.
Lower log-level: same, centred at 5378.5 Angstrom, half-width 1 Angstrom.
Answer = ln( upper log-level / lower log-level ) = -0.021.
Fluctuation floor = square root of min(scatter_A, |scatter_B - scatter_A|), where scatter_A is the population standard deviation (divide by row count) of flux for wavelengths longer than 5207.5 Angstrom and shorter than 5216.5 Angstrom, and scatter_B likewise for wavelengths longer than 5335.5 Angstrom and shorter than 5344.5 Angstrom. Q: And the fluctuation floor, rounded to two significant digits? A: 1.3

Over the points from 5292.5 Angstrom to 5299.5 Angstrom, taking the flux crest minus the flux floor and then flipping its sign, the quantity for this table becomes -12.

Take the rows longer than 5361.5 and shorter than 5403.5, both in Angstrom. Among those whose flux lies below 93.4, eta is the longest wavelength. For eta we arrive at 5403 Angstrom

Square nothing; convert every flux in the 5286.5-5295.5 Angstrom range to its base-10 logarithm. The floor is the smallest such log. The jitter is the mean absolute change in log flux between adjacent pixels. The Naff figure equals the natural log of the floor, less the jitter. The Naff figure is 0.680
